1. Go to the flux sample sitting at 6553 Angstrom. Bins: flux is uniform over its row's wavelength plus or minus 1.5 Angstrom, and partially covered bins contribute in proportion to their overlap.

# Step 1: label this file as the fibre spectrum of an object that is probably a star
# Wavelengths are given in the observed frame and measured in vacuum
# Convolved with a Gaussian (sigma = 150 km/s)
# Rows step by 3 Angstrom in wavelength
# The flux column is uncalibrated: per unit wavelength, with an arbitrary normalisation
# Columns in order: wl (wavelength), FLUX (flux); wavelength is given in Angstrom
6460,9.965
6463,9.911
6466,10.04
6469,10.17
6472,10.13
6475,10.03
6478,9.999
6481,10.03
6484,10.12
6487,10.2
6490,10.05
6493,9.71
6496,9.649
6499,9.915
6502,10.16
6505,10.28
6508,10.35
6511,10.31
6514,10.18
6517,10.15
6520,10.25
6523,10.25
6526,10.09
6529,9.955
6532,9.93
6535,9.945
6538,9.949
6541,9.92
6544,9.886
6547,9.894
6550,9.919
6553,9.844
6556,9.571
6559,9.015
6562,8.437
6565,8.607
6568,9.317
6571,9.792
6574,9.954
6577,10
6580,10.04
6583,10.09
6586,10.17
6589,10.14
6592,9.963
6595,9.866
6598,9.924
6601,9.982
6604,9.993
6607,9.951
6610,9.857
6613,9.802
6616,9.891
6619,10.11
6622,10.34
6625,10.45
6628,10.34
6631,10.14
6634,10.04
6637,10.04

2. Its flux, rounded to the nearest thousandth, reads 9.844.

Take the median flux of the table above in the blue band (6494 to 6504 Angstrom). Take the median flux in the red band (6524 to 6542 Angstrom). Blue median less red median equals 0.0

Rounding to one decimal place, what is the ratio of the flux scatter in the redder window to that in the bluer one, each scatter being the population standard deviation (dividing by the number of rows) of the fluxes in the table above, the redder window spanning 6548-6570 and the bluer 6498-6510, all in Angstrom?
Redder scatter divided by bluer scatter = 3.3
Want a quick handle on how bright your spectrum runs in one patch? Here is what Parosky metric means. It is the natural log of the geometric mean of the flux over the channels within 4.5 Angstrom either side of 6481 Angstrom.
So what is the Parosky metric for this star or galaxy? 2.31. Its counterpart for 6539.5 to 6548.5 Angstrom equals 2.29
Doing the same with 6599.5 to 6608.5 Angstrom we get 2.30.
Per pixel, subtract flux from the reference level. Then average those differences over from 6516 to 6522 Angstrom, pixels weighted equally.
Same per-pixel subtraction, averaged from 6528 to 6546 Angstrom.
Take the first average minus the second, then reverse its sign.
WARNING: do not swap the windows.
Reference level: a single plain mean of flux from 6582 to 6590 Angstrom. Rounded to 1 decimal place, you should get 0.3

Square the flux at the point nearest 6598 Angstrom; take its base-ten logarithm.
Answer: 1.99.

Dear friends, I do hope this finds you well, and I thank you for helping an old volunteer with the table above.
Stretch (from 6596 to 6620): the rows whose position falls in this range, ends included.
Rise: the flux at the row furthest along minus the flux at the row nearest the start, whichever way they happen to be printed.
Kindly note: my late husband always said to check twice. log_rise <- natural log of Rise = -1.7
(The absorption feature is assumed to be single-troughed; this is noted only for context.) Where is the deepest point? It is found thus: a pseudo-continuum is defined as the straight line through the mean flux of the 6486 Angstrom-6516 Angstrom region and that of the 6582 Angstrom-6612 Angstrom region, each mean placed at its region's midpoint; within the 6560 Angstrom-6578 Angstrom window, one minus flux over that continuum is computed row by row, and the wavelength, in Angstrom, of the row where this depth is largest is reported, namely 6562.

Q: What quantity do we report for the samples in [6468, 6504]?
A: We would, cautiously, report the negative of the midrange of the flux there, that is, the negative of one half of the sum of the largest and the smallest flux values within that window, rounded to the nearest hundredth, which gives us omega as -9.92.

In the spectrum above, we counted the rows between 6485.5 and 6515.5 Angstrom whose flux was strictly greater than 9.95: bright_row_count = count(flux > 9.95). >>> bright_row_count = 7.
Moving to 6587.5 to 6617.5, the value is 5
